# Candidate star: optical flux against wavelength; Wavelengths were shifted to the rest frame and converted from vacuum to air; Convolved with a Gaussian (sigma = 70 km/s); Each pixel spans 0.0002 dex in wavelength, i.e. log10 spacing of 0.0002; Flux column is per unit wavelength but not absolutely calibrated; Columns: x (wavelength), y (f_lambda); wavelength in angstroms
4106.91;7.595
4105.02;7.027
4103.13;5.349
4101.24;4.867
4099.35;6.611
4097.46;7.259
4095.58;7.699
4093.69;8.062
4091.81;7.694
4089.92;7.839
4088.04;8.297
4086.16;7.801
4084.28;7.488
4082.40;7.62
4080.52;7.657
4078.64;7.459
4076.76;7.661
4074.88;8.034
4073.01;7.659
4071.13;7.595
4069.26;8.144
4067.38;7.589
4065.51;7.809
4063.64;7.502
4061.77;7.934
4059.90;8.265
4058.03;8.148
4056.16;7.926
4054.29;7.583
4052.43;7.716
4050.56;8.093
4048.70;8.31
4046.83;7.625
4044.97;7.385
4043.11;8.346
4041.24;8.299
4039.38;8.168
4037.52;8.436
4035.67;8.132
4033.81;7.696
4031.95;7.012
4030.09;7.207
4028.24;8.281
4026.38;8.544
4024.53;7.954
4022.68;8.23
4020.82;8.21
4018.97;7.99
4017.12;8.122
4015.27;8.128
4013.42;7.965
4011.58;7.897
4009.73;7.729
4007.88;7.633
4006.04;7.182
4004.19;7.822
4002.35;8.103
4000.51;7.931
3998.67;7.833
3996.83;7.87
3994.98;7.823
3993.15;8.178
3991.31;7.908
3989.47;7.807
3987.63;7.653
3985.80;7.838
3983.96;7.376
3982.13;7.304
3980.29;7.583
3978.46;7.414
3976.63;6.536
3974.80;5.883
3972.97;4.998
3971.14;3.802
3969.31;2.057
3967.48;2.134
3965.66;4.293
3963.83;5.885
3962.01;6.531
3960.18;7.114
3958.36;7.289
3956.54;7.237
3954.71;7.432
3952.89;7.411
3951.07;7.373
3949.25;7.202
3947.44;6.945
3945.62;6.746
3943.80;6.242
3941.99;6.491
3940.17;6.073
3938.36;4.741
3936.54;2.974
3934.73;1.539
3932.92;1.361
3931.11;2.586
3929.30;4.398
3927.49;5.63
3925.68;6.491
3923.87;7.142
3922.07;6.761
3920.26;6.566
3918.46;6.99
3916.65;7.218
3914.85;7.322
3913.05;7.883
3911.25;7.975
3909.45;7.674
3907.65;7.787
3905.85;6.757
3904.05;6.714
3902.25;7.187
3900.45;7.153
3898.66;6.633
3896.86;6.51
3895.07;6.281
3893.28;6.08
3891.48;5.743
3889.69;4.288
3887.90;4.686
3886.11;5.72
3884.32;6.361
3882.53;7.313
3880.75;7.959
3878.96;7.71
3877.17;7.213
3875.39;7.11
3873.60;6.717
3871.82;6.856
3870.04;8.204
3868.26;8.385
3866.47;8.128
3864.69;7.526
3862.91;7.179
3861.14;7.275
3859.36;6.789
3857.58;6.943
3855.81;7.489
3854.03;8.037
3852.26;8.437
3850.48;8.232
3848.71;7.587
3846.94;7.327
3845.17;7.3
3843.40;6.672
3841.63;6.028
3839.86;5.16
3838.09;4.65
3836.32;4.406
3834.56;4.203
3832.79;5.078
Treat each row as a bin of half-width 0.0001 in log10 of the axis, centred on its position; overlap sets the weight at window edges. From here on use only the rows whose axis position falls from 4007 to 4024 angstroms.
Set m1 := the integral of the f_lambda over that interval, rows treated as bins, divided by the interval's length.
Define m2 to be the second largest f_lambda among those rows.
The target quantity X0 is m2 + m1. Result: 16.2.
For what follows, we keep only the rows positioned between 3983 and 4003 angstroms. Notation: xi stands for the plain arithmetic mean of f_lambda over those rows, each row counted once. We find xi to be 7.8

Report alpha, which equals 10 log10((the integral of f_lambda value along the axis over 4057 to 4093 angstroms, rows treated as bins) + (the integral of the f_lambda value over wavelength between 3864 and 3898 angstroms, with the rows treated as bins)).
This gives 27.1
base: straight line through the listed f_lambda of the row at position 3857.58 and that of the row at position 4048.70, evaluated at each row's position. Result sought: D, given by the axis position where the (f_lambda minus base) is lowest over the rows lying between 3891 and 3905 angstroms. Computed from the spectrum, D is 3891.48 angstroms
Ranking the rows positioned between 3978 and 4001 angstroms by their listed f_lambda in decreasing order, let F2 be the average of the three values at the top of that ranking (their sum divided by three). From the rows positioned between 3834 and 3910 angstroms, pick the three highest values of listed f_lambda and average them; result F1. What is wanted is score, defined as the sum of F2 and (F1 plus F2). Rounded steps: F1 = 8.35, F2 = 8.0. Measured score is 24.4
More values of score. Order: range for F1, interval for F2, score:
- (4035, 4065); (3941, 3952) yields 22.7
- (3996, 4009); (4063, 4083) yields 24.0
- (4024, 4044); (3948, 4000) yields 24.4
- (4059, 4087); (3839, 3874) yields 24.9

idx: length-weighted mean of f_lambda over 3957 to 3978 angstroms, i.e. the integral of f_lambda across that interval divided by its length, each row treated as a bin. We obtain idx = 5.23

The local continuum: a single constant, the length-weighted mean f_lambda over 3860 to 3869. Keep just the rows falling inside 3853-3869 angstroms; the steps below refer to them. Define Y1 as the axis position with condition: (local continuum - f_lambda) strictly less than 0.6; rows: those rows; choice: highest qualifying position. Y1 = 3868.26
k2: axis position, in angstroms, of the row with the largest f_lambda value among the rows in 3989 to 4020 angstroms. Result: 3993.15 angstroms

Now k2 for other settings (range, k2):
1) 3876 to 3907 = 3880.75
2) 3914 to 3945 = 3914.85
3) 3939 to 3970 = 3954.71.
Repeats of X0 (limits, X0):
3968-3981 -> 12.7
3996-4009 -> 15.7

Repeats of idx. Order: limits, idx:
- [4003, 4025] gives 7.91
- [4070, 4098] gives 7.73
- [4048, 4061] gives 8.00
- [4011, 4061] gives 7.99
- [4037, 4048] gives 8.03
